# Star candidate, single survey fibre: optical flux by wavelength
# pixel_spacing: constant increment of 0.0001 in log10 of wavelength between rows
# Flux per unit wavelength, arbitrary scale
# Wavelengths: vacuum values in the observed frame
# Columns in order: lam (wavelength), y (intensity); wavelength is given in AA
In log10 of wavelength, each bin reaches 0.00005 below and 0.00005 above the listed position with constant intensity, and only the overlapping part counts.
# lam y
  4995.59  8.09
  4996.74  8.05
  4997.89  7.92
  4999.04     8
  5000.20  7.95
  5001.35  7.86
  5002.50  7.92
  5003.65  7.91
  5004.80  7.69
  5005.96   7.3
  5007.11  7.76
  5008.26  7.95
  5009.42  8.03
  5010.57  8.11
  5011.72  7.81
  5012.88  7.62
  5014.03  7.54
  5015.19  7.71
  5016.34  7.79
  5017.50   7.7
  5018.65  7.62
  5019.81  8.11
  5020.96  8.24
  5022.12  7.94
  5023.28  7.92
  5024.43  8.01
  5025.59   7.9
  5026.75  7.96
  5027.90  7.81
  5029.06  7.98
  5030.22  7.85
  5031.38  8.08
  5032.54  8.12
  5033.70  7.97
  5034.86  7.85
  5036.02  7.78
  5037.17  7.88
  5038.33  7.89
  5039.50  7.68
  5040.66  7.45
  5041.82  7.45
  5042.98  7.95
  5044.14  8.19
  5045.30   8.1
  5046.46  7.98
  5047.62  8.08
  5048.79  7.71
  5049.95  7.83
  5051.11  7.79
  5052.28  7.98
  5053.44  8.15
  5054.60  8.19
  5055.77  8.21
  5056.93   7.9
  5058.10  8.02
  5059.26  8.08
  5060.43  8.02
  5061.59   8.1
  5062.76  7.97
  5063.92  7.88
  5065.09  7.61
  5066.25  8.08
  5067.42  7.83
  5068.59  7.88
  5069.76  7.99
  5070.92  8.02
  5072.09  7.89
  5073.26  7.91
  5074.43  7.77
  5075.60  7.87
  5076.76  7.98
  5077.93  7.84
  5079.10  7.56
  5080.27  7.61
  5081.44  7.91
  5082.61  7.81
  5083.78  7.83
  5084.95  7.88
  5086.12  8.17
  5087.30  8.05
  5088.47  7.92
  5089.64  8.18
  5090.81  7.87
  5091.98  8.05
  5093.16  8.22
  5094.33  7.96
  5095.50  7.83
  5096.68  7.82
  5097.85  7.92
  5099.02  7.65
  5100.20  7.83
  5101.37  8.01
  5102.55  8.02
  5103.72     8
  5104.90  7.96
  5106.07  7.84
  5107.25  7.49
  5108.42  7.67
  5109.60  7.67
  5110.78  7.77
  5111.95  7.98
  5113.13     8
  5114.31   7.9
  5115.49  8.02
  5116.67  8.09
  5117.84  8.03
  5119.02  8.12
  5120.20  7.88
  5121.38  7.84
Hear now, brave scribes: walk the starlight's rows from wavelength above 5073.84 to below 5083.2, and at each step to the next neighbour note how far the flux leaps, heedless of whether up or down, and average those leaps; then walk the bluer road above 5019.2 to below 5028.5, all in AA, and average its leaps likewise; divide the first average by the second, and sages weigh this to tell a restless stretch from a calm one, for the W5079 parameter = 1.26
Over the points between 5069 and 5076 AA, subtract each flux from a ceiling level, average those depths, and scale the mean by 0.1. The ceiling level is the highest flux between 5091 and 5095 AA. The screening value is 0.031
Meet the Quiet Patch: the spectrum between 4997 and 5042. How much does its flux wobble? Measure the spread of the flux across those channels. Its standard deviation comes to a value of 0.20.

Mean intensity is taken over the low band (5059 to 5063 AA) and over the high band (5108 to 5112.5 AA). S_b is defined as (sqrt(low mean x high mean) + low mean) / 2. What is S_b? 7.97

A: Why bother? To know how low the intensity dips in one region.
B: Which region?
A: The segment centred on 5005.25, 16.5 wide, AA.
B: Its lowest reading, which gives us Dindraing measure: 7.3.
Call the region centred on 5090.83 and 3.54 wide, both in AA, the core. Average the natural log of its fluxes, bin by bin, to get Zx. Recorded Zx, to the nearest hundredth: 2.08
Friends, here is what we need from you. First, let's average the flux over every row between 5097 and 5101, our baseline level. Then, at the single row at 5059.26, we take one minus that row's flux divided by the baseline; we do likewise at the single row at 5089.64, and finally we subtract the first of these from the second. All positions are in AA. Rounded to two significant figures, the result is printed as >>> -0.013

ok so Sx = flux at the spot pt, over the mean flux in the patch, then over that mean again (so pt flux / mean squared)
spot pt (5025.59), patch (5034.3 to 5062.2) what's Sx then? 0.126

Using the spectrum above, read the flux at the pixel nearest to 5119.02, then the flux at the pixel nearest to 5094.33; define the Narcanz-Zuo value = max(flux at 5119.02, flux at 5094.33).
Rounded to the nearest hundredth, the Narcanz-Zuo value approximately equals 8.12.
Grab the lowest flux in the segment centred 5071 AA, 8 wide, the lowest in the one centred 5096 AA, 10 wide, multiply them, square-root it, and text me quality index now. 7.71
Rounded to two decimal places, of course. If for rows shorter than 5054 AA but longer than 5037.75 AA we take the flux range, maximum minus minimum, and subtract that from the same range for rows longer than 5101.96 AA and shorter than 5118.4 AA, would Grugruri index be -0.14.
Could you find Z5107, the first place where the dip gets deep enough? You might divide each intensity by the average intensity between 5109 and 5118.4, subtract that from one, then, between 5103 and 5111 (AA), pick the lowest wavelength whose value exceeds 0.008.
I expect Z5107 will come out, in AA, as 5106.07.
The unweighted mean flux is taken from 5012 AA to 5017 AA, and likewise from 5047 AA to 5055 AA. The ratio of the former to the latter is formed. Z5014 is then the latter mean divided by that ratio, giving 8.3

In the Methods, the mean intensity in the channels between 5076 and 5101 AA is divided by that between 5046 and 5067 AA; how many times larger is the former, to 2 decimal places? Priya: 0.99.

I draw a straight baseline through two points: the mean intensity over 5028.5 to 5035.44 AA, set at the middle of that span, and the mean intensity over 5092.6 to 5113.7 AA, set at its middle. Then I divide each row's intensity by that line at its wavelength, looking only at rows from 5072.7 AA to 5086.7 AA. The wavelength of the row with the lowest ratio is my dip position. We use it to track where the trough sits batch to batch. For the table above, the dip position 5079.10 AA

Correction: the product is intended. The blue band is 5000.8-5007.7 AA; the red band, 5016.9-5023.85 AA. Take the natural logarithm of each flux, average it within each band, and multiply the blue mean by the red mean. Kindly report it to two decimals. 4.23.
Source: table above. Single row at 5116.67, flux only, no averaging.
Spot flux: 8.09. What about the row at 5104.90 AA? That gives 7.96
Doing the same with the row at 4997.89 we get 7.92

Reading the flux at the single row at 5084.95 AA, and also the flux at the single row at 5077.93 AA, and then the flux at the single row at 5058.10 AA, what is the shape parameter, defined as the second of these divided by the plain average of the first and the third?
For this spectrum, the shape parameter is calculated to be 0.986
